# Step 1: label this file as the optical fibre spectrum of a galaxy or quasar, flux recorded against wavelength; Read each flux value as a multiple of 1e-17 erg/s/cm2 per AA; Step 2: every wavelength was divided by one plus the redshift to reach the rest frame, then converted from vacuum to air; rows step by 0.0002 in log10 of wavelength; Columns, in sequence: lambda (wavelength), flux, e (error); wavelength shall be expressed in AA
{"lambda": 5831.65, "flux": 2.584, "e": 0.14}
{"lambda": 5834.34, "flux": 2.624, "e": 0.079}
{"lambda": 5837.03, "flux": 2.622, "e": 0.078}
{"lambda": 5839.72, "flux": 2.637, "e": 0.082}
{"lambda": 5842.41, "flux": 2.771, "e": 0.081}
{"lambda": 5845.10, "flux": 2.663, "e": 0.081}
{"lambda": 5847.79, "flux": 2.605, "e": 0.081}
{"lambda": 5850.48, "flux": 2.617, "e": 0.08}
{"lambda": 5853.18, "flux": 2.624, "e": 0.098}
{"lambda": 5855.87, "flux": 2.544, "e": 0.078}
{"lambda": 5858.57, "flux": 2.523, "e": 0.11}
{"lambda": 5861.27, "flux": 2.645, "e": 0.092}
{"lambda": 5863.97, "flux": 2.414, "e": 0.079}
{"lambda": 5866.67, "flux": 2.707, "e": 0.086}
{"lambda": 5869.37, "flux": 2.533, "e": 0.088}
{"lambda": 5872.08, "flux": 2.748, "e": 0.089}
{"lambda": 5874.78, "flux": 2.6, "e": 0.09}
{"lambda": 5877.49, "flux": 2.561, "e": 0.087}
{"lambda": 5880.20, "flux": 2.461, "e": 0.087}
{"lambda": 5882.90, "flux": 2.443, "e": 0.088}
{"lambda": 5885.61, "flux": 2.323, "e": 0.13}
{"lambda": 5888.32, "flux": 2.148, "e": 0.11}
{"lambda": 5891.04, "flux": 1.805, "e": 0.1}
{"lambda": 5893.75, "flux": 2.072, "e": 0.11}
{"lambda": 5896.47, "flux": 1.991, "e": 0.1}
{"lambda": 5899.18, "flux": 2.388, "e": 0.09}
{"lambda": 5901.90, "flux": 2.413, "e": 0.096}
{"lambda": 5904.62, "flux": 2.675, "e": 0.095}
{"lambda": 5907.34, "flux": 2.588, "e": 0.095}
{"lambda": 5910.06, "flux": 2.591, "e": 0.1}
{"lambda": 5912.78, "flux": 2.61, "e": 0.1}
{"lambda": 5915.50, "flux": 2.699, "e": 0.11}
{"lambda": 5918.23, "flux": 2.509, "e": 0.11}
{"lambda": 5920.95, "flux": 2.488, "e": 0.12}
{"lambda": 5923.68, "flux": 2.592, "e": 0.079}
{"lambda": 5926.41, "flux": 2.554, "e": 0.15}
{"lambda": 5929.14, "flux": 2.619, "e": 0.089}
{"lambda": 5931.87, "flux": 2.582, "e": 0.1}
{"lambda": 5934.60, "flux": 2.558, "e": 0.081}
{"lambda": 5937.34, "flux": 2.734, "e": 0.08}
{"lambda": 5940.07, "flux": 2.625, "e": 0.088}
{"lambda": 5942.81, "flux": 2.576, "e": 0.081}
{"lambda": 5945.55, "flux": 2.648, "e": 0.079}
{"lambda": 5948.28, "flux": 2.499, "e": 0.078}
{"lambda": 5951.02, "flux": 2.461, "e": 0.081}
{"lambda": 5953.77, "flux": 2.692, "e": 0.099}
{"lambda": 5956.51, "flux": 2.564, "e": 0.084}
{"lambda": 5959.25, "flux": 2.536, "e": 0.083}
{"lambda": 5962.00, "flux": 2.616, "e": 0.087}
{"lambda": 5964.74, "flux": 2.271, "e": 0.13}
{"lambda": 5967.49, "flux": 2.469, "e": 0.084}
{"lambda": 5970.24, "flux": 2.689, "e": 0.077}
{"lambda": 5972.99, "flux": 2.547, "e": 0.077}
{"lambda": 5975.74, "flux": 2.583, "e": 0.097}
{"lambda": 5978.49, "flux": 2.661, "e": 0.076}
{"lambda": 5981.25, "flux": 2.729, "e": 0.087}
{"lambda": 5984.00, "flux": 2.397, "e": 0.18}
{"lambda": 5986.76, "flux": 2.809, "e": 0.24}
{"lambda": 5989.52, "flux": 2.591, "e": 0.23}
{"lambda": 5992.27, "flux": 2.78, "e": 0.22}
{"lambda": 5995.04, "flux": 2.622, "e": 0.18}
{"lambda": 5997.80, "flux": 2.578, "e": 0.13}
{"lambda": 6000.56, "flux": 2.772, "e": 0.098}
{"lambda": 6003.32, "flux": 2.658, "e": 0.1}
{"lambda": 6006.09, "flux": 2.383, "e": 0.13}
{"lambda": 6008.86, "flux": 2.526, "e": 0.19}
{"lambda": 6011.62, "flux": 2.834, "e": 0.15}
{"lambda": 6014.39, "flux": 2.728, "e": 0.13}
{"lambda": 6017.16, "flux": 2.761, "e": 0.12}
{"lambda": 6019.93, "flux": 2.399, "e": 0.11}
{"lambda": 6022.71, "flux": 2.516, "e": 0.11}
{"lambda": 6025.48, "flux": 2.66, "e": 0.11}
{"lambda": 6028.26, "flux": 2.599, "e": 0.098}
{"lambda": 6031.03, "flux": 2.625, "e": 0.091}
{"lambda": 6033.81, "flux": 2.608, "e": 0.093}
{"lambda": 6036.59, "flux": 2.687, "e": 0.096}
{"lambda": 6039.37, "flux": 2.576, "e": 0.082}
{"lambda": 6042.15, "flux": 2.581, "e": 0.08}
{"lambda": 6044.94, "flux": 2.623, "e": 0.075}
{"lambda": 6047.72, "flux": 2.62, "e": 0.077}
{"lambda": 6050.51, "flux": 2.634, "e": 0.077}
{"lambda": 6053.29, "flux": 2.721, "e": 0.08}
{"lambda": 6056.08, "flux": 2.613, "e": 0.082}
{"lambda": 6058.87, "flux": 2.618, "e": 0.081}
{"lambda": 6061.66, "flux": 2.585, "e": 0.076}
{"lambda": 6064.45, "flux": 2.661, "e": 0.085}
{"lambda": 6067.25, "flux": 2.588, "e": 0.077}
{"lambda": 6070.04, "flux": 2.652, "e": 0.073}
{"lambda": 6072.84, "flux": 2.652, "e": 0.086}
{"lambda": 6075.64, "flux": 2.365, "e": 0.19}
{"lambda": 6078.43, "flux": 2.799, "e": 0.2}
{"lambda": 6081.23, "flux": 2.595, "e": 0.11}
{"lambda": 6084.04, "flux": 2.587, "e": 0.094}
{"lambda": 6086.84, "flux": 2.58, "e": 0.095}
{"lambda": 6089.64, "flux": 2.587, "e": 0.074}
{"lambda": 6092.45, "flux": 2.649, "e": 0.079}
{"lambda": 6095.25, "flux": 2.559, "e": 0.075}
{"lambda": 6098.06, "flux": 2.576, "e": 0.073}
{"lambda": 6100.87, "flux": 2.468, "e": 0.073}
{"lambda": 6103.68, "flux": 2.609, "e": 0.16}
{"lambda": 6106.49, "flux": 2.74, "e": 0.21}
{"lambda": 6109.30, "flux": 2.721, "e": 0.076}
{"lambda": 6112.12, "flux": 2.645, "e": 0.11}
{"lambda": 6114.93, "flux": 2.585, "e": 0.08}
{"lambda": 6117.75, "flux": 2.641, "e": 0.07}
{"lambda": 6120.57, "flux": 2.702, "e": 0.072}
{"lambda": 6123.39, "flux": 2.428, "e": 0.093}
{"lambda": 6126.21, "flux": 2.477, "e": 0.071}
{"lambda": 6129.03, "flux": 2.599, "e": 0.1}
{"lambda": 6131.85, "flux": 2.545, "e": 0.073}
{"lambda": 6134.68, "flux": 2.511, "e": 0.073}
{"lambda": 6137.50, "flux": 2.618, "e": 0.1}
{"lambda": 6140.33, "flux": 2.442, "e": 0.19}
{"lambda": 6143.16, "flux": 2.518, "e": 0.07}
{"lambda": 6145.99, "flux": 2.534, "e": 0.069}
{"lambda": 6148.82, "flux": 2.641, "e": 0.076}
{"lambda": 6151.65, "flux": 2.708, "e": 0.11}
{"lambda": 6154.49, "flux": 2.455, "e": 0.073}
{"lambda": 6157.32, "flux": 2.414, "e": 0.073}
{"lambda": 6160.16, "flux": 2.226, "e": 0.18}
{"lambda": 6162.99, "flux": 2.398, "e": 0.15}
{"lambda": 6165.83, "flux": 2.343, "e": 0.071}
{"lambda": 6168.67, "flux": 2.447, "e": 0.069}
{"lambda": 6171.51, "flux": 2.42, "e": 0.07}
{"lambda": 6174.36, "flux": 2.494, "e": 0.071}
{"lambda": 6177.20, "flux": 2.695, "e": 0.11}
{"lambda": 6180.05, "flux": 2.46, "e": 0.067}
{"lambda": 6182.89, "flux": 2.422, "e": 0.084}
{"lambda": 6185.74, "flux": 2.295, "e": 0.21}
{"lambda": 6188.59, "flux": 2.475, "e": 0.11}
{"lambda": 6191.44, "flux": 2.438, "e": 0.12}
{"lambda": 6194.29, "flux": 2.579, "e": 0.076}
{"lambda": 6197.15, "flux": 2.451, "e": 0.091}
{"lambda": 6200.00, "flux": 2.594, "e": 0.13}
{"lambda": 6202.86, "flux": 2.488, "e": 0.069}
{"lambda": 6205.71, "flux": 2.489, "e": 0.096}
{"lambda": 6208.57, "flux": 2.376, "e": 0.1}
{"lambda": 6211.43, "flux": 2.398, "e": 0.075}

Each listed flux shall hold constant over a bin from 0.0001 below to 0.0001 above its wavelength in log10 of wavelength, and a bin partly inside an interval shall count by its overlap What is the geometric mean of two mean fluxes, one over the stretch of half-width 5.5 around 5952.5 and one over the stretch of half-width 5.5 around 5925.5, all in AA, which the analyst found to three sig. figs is 2.56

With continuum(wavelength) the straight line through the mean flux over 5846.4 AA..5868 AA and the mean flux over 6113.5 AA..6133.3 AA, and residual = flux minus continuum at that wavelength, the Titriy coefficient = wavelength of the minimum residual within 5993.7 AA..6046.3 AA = 6006.09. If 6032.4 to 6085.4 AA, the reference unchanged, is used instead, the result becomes 6075.64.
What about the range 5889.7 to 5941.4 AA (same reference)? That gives 5891.04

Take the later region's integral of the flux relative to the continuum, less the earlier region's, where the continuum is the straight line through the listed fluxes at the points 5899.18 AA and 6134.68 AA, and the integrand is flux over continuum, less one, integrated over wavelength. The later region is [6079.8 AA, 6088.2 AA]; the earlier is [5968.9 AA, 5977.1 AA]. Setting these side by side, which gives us -0.26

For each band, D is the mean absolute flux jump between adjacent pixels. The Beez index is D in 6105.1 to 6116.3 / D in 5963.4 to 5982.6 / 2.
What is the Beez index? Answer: 0.2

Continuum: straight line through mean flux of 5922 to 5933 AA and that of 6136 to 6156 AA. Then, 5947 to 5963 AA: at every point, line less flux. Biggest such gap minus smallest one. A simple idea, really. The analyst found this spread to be 0.23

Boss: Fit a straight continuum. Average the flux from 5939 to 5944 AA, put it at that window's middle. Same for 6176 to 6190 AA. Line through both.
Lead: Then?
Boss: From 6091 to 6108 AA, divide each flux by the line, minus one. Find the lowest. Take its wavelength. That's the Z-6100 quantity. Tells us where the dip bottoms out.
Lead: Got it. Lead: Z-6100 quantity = 6100.87 AA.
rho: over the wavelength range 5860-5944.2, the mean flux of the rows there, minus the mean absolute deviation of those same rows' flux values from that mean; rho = 2.33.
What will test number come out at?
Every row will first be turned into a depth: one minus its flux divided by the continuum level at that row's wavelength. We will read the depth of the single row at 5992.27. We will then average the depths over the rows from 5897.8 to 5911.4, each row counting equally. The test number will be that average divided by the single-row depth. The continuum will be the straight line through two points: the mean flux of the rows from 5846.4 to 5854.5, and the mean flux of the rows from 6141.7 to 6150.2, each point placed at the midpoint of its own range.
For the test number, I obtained -0.4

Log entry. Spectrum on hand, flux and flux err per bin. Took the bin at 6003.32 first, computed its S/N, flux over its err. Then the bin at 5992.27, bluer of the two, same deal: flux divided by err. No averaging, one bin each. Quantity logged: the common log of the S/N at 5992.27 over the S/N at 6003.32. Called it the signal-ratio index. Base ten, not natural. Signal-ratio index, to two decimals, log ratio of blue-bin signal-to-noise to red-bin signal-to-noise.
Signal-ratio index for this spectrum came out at -0.32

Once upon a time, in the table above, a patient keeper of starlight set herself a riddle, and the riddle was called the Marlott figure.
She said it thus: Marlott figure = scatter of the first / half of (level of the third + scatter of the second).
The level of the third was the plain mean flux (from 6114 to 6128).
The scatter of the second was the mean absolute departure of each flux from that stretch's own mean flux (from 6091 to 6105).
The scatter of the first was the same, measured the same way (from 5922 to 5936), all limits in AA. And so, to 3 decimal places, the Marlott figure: 0.015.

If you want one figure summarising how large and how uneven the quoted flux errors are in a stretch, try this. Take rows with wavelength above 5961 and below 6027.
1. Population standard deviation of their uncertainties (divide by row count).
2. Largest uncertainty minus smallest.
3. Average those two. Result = 0.107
